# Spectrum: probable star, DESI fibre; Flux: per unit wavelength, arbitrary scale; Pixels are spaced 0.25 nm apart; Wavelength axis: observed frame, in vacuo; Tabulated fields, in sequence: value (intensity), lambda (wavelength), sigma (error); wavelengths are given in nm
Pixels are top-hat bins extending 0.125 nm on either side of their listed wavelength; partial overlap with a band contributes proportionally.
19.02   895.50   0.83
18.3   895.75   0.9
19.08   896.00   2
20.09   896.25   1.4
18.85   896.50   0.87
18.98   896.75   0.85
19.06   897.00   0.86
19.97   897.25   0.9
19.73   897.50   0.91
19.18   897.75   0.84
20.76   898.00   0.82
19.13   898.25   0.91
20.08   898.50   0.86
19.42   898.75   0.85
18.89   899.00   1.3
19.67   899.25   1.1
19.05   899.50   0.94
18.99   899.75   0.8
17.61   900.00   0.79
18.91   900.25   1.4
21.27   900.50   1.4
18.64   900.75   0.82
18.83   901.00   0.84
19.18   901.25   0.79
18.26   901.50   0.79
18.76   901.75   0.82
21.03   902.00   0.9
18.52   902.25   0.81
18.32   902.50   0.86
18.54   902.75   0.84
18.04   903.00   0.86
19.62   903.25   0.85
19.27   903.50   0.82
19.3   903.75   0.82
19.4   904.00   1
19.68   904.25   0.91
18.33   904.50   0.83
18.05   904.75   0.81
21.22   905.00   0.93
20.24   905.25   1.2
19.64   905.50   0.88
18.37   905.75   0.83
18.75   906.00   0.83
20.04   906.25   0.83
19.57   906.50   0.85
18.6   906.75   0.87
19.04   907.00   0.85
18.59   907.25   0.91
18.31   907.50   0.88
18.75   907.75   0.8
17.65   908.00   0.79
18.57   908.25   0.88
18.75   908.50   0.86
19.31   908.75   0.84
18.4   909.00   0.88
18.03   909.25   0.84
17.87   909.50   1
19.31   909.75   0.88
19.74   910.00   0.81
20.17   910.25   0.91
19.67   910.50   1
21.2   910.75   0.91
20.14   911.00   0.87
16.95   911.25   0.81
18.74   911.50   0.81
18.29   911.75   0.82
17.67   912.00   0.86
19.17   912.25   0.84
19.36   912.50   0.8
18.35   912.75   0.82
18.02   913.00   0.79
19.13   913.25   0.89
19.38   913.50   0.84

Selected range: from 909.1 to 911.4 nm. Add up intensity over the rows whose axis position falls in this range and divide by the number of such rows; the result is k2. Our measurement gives 19.2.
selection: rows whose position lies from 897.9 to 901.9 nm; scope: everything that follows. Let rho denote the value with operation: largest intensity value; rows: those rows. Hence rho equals 21.27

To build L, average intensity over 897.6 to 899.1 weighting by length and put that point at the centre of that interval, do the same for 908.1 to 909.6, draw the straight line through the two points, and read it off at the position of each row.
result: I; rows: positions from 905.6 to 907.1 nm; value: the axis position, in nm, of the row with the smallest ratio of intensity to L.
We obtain 905.75 nm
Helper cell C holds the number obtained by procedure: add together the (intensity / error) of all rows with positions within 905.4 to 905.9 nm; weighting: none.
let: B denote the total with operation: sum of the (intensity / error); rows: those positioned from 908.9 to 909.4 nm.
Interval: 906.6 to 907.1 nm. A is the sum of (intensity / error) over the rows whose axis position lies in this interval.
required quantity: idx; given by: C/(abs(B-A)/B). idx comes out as 1340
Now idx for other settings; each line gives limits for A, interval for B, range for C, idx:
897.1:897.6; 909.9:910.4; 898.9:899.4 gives 566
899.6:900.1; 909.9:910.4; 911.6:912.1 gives 3937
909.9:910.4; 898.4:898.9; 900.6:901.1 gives 6147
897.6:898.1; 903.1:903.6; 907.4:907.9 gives 1314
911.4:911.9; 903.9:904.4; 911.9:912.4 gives 403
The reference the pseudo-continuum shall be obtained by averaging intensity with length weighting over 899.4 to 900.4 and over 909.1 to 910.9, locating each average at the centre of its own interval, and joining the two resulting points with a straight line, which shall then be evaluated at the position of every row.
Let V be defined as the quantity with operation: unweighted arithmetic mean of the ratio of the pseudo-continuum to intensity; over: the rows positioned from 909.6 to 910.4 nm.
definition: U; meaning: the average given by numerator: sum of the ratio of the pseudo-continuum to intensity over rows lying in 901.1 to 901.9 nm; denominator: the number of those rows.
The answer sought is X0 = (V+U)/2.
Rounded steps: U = 1.00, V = 0.98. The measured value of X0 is 0.99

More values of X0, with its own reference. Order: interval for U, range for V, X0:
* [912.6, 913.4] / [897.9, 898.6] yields 1.00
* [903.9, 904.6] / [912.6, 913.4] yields 1.03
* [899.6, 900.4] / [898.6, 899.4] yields 0.99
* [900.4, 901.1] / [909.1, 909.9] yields 1.01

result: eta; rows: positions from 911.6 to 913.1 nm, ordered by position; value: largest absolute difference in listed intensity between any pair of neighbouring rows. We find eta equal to 1.5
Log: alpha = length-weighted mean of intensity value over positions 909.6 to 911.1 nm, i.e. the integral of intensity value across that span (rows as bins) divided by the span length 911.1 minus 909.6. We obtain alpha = 20.0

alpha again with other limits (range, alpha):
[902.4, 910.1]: 18.9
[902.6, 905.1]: 19.1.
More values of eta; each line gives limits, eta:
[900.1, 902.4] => 2.6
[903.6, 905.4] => 3.2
